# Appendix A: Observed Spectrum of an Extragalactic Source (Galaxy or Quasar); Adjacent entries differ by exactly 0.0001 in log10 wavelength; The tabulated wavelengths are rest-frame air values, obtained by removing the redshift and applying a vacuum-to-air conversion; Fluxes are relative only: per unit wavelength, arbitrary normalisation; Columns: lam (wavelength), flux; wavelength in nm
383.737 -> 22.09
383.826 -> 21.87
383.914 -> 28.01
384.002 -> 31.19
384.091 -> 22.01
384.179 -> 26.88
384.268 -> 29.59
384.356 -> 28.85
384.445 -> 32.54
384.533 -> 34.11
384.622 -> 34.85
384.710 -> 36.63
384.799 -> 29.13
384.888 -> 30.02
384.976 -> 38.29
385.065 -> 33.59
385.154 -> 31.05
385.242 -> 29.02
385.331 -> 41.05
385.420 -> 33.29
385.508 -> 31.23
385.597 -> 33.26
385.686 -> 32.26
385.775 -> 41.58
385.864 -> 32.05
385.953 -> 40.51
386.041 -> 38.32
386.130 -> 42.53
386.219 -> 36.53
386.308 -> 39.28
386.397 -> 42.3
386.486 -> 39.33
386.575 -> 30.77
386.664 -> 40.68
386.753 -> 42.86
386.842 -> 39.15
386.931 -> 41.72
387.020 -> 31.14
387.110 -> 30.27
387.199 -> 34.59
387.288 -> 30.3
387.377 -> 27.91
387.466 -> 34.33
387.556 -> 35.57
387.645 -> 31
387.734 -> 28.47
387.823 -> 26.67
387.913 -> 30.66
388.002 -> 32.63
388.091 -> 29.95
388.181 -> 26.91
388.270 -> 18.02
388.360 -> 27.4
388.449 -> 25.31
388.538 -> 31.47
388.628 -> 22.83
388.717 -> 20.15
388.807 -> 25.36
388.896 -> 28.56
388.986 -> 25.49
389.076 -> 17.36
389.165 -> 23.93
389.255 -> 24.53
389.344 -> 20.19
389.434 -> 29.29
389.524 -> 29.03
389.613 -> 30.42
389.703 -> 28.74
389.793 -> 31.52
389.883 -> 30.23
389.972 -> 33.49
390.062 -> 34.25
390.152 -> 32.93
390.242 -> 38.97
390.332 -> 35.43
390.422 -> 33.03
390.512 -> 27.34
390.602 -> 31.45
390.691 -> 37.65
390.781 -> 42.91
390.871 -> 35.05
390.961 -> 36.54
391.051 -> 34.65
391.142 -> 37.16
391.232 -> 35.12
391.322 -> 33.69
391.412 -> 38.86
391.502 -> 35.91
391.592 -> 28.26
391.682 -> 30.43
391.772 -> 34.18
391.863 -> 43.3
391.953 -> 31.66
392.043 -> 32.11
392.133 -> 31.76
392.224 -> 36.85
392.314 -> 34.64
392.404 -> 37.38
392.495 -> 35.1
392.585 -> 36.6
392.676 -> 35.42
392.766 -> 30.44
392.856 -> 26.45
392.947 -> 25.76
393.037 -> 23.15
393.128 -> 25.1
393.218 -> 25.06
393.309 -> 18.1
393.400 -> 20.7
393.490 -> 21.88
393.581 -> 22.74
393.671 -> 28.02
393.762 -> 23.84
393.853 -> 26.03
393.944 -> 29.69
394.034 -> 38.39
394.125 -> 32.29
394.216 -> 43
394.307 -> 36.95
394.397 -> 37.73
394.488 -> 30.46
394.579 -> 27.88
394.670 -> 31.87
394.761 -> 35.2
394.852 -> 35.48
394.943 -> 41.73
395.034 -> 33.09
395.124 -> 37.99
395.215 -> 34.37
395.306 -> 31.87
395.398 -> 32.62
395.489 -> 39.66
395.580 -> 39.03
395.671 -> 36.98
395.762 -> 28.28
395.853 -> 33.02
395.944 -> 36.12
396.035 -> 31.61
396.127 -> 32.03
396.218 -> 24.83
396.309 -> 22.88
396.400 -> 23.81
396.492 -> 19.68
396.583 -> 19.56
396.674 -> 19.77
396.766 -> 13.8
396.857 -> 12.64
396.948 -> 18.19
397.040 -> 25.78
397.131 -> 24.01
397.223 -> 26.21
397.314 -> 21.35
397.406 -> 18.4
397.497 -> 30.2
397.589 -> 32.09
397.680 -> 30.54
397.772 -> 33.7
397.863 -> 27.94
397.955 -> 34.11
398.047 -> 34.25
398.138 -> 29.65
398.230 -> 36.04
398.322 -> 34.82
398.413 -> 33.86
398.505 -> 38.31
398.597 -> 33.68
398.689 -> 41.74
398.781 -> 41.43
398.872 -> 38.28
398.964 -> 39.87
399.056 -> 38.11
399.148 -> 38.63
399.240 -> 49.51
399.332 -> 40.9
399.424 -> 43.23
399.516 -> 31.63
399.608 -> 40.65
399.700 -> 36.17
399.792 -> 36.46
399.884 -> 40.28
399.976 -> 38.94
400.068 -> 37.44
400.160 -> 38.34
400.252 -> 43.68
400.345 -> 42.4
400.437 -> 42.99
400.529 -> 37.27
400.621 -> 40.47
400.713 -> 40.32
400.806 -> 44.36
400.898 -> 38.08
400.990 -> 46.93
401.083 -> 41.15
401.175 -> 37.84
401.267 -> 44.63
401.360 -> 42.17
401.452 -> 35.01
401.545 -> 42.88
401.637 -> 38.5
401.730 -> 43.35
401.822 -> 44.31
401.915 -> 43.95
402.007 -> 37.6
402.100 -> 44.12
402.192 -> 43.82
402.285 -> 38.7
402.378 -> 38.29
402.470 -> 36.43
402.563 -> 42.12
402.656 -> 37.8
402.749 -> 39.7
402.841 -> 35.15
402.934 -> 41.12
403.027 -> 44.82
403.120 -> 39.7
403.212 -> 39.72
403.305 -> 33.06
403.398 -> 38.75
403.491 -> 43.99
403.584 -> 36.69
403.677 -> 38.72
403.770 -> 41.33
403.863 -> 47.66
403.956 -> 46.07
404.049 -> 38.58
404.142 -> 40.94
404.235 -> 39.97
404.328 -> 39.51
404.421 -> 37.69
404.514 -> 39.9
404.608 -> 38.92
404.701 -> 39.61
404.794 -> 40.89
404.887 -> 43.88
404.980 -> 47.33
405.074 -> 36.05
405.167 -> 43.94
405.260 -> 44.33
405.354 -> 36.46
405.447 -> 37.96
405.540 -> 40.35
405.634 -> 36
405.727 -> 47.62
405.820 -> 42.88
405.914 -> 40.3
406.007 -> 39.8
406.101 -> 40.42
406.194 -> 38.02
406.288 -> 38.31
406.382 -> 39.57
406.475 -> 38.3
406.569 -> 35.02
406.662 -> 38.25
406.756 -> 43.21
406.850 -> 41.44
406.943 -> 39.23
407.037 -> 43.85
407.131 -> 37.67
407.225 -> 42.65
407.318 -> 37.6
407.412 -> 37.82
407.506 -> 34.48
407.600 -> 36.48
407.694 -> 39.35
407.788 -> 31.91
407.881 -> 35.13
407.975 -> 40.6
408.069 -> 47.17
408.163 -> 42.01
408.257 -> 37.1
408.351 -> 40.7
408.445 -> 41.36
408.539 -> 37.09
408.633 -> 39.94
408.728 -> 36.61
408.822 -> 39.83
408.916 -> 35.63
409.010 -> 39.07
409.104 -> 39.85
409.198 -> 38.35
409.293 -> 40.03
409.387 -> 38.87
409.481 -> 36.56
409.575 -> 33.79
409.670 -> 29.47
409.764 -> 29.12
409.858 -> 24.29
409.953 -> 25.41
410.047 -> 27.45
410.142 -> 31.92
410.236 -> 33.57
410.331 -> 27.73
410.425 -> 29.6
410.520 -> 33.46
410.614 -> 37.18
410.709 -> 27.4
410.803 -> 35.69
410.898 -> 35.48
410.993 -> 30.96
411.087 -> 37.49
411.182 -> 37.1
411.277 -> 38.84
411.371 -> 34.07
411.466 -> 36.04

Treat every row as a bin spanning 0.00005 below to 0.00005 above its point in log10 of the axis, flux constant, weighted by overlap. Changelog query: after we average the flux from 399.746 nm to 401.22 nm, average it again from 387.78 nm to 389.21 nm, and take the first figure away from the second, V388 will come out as -15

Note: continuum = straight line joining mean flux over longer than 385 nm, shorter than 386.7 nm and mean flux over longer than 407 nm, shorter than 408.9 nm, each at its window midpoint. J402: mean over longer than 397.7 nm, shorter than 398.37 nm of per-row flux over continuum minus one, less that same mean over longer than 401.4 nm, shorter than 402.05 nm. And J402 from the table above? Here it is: -0.20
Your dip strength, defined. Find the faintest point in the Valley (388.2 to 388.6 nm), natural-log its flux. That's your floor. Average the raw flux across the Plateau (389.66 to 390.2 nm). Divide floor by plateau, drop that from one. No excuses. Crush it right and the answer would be 0.909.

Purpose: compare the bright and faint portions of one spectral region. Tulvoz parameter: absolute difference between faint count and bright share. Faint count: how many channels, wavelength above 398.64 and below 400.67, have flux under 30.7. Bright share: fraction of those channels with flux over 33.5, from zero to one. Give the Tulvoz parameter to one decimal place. 1.0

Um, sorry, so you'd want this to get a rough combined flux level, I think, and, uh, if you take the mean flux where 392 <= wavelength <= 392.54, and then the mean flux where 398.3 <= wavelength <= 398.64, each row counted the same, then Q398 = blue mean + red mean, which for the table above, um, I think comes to 70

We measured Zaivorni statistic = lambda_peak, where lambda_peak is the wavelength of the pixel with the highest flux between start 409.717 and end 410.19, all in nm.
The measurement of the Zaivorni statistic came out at 410.142 nm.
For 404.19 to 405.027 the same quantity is 404.980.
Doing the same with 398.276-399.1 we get 398.689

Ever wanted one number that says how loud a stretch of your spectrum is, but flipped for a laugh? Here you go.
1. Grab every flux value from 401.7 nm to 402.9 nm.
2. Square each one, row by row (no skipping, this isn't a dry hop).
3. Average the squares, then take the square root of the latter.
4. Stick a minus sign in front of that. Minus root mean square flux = -40.5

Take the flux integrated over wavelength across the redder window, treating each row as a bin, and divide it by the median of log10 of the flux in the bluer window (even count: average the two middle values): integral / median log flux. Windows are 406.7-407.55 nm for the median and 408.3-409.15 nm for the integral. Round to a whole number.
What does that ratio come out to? 21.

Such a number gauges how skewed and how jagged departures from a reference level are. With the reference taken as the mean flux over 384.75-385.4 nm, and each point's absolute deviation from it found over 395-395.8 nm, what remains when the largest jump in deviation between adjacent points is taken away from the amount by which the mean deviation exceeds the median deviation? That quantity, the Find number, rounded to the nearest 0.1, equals -6.5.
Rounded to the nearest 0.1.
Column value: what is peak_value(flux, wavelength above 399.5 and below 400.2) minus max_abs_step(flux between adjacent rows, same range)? 31.6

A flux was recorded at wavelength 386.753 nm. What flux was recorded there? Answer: 42.86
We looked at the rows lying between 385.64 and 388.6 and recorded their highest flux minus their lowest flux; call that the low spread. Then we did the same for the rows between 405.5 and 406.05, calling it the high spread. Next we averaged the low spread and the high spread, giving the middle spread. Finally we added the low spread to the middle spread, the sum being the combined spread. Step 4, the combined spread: 43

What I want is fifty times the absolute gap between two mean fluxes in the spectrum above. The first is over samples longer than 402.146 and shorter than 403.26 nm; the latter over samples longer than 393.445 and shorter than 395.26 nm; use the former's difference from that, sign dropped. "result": 367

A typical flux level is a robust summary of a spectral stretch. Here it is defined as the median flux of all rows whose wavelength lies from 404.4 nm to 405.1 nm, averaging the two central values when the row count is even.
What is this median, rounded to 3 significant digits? 39.8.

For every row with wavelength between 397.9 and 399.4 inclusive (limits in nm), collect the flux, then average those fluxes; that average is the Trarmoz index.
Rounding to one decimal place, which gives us 37.7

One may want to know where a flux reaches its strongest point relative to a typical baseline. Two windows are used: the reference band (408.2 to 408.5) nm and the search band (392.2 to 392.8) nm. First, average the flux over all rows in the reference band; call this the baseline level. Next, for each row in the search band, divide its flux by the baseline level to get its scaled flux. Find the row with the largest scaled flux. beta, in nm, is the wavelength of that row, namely 392.404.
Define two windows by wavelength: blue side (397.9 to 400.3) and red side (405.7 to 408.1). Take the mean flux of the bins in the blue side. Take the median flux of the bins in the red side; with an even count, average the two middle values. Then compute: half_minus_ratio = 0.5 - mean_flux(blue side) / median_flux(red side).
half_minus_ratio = -0.47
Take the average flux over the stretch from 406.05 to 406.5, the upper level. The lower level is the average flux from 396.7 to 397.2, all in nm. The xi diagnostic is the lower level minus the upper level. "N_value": -20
